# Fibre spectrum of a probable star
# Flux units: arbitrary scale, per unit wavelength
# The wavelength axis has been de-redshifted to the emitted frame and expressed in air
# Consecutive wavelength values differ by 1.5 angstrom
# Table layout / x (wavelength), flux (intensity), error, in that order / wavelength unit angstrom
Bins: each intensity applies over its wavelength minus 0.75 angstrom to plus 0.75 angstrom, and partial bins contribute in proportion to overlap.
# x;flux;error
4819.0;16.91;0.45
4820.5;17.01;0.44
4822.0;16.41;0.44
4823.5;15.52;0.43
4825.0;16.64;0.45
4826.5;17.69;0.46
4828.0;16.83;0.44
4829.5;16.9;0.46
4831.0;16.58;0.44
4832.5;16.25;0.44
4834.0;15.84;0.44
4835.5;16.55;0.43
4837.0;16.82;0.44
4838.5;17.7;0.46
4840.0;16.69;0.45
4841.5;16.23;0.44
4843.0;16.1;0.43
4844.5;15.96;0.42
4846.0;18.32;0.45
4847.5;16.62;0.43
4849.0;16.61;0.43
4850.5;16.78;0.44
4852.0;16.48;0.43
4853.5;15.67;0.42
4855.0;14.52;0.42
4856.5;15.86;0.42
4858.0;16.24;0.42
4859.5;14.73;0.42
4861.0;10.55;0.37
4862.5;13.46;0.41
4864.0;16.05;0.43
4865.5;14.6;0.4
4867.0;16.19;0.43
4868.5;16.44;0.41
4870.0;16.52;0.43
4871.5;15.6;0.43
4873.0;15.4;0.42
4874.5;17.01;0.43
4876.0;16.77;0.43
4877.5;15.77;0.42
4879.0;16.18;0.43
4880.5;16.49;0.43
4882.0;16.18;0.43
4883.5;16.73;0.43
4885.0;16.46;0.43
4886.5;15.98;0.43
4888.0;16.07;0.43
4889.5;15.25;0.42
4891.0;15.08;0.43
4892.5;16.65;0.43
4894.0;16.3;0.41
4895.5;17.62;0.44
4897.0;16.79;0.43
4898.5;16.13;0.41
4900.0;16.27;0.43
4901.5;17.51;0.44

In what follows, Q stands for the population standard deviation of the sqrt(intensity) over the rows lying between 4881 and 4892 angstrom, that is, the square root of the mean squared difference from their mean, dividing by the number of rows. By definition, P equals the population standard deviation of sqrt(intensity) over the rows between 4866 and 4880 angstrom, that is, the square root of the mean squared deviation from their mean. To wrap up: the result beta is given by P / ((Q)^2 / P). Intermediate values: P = 0.063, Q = 0.070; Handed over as 0.8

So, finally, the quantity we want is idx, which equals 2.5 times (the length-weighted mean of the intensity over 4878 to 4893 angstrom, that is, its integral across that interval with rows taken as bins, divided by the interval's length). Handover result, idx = 40.2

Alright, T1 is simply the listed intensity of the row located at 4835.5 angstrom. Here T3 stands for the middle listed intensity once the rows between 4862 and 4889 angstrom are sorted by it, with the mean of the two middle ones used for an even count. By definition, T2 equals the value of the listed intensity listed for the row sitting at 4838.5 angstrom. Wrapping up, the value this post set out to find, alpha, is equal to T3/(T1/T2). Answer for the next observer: 17.3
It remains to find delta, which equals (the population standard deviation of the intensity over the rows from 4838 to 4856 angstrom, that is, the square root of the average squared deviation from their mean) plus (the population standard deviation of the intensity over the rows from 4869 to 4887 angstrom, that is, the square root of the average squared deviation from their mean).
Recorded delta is 1.39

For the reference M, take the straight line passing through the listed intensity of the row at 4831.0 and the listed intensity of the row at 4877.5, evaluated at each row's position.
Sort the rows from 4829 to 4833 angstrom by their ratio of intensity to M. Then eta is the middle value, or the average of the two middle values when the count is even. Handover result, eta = 1.00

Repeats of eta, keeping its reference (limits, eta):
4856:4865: 0.95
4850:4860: 0.98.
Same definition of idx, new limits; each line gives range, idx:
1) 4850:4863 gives 37.3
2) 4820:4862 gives 40.5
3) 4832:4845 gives 41.2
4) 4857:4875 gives 38.0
